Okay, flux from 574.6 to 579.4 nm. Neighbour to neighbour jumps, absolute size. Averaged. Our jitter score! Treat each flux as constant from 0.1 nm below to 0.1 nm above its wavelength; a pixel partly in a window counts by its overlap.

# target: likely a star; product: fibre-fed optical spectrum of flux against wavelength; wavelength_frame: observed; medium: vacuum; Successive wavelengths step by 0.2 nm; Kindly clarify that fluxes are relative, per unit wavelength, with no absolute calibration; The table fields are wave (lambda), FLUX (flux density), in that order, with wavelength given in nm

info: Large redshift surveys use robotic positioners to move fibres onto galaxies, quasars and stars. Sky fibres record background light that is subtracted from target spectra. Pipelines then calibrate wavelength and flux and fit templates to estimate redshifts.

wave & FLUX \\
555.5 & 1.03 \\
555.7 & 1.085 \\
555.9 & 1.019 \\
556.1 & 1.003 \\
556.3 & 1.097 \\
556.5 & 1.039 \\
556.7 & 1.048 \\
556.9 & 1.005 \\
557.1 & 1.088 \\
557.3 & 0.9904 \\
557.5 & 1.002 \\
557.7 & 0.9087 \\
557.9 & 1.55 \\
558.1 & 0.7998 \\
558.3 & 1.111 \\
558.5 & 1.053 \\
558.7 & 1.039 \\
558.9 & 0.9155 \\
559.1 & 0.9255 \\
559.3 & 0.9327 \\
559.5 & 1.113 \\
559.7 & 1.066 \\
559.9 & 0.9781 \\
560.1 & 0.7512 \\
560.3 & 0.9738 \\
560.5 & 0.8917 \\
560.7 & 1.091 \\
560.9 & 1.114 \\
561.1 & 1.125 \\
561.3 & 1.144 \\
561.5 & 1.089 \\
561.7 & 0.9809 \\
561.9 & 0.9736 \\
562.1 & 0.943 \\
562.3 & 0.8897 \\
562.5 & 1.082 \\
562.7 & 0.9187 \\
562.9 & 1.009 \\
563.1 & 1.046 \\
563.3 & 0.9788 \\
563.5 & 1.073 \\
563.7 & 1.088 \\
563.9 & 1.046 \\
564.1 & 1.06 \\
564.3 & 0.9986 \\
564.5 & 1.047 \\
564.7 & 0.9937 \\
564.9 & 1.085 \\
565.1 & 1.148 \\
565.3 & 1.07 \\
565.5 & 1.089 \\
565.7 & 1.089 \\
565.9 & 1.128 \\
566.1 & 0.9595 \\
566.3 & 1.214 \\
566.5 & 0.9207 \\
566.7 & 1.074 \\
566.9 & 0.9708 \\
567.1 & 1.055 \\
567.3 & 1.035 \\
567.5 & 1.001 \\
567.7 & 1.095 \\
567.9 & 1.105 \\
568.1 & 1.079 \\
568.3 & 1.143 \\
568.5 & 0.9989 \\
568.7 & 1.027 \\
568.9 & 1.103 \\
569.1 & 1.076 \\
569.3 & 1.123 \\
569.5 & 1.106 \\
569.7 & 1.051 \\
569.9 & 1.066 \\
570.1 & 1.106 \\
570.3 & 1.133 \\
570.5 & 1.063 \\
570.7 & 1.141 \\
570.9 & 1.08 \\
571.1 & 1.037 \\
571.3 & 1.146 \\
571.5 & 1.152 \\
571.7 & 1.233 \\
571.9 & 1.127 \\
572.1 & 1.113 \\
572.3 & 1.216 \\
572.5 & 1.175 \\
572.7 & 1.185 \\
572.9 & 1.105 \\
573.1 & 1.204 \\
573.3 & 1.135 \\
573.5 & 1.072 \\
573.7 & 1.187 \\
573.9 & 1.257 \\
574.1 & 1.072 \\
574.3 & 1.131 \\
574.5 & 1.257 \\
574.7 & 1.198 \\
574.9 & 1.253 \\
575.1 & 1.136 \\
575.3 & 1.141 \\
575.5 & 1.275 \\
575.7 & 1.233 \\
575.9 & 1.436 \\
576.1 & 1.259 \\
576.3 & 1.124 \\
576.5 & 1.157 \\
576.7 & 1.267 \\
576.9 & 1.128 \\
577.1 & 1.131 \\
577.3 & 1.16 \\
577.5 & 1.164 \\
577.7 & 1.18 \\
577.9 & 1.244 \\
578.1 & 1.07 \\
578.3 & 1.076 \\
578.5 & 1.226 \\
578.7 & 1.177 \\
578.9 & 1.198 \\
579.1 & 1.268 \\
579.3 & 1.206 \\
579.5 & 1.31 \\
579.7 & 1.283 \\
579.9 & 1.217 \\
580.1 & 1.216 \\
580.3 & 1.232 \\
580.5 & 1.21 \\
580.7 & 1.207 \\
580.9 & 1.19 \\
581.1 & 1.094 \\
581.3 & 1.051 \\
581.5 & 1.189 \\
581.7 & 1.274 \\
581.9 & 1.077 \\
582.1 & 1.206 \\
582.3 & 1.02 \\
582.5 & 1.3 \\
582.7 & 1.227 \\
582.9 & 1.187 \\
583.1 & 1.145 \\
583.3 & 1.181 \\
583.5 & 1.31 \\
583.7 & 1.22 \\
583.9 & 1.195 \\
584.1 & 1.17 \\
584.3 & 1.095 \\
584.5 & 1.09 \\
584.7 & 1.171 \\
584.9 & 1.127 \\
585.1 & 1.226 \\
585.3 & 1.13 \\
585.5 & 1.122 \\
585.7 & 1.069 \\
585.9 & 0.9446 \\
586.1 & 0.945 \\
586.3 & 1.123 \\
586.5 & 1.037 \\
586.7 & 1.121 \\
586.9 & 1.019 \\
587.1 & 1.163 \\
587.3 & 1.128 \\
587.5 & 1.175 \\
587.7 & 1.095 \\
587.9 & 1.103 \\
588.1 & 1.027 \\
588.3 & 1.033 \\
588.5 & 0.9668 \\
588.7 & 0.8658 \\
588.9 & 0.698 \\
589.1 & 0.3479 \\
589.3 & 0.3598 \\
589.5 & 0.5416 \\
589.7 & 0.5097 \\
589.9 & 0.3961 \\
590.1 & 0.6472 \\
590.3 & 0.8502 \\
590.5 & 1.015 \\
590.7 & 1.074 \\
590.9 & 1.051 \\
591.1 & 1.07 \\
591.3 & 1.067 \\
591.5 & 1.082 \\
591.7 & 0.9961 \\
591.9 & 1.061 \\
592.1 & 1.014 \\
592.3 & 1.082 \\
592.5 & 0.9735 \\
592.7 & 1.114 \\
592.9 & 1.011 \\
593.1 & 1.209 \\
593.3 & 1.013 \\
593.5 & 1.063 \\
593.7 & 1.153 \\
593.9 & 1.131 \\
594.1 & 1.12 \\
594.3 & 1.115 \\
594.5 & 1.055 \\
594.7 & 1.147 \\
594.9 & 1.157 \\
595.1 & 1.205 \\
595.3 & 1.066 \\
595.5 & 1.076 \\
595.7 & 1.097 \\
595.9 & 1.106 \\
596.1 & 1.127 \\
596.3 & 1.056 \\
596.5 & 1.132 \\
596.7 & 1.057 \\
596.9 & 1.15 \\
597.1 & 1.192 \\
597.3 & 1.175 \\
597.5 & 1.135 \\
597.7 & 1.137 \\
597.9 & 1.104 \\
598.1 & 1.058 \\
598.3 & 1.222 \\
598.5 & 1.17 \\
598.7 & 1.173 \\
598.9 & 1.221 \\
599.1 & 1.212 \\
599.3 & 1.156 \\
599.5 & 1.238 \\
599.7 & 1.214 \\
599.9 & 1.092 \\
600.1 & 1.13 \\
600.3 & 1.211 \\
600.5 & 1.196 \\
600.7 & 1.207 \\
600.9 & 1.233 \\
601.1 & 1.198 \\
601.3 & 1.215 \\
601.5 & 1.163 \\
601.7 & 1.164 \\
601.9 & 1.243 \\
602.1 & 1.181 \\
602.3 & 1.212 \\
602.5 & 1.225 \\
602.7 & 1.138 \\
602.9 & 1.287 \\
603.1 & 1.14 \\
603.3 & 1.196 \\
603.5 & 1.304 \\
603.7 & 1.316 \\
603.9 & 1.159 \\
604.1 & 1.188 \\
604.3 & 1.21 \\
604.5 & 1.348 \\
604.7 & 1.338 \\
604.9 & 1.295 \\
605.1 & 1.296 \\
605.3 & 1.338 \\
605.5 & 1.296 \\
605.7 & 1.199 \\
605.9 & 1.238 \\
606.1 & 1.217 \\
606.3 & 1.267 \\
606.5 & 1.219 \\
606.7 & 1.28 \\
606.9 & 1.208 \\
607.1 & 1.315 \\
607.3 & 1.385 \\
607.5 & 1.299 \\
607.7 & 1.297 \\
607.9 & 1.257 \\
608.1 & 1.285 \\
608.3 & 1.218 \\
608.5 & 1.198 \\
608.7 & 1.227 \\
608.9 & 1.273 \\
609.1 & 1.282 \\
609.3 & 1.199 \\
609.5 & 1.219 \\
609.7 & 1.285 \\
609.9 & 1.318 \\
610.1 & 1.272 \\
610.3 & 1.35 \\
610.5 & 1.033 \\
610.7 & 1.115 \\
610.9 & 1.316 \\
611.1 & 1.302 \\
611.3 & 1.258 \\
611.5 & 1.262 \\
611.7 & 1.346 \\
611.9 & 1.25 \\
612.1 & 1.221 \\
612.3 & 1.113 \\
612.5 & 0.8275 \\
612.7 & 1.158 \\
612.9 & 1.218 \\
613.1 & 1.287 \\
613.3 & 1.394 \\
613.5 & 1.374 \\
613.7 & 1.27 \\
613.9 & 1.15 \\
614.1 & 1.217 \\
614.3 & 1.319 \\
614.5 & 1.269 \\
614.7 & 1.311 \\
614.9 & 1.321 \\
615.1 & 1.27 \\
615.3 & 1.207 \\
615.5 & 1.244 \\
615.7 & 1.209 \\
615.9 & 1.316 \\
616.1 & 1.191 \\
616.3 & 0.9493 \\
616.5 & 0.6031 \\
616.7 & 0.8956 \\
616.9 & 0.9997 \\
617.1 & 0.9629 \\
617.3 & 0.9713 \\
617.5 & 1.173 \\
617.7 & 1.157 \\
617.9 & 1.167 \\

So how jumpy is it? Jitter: 0.078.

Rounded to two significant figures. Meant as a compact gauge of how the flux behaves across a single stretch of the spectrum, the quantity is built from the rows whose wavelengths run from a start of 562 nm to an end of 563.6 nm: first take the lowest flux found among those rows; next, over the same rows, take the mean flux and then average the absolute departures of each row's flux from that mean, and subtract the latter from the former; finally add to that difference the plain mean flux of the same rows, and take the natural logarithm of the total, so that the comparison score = 0.60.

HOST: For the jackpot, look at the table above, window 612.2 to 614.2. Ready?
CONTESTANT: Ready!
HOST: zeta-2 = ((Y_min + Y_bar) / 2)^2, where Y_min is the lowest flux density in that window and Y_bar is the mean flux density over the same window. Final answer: 1.03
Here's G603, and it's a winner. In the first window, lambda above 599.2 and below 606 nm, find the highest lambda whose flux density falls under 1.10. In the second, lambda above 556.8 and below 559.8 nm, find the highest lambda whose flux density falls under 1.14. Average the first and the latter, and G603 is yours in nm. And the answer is 579.80 nm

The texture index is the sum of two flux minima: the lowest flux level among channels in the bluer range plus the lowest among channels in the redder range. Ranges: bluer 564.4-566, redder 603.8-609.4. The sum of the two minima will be 2.15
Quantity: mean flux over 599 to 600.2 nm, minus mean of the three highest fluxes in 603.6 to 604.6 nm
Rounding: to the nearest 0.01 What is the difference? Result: -0.12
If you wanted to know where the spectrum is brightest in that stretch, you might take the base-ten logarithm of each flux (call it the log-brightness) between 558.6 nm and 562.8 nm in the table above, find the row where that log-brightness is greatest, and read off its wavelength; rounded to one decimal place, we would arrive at 561.3 nm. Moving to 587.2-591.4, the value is 587.5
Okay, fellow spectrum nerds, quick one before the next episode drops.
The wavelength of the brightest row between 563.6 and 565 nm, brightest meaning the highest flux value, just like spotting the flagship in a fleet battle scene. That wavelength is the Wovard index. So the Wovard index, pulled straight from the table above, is 563.7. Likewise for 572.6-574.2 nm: 573.9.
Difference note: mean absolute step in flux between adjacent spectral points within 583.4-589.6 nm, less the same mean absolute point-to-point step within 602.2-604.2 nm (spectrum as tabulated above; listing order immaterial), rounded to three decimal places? -0.003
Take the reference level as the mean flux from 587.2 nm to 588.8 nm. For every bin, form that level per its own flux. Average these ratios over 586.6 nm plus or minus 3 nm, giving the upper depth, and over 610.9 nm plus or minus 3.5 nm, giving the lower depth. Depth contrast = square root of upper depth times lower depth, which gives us 0.991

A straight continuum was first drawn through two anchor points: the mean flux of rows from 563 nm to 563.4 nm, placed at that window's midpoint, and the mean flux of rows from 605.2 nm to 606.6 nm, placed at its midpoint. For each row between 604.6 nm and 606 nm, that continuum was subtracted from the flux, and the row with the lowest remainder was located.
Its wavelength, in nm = 605.7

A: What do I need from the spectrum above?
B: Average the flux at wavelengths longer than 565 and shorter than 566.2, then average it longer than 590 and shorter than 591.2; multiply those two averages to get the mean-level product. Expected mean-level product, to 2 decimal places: 1.03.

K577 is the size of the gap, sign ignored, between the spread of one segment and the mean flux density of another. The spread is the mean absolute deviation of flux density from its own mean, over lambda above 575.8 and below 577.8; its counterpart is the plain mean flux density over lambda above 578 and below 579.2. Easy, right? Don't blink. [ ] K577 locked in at 1.10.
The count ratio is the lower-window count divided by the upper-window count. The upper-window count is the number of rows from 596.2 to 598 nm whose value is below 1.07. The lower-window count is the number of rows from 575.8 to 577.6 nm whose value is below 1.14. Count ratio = 1.5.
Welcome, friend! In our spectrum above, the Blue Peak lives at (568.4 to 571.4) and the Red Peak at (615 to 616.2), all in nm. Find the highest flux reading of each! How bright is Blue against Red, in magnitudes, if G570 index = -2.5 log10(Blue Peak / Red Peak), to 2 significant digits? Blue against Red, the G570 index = 0.15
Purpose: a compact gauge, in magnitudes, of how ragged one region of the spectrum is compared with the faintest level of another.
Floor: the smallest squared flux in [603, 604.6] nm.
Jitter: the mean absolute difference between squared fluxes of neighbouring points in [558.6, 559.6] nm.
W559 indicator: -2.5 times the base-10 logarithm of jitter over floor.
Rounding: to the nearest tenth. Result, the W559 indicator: 2.3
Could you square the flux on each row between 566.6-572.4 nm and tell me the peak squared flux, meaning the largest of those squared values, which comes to 1.5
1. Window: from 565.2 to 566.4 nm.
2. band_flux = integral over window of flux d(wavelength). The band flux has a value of 1.31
